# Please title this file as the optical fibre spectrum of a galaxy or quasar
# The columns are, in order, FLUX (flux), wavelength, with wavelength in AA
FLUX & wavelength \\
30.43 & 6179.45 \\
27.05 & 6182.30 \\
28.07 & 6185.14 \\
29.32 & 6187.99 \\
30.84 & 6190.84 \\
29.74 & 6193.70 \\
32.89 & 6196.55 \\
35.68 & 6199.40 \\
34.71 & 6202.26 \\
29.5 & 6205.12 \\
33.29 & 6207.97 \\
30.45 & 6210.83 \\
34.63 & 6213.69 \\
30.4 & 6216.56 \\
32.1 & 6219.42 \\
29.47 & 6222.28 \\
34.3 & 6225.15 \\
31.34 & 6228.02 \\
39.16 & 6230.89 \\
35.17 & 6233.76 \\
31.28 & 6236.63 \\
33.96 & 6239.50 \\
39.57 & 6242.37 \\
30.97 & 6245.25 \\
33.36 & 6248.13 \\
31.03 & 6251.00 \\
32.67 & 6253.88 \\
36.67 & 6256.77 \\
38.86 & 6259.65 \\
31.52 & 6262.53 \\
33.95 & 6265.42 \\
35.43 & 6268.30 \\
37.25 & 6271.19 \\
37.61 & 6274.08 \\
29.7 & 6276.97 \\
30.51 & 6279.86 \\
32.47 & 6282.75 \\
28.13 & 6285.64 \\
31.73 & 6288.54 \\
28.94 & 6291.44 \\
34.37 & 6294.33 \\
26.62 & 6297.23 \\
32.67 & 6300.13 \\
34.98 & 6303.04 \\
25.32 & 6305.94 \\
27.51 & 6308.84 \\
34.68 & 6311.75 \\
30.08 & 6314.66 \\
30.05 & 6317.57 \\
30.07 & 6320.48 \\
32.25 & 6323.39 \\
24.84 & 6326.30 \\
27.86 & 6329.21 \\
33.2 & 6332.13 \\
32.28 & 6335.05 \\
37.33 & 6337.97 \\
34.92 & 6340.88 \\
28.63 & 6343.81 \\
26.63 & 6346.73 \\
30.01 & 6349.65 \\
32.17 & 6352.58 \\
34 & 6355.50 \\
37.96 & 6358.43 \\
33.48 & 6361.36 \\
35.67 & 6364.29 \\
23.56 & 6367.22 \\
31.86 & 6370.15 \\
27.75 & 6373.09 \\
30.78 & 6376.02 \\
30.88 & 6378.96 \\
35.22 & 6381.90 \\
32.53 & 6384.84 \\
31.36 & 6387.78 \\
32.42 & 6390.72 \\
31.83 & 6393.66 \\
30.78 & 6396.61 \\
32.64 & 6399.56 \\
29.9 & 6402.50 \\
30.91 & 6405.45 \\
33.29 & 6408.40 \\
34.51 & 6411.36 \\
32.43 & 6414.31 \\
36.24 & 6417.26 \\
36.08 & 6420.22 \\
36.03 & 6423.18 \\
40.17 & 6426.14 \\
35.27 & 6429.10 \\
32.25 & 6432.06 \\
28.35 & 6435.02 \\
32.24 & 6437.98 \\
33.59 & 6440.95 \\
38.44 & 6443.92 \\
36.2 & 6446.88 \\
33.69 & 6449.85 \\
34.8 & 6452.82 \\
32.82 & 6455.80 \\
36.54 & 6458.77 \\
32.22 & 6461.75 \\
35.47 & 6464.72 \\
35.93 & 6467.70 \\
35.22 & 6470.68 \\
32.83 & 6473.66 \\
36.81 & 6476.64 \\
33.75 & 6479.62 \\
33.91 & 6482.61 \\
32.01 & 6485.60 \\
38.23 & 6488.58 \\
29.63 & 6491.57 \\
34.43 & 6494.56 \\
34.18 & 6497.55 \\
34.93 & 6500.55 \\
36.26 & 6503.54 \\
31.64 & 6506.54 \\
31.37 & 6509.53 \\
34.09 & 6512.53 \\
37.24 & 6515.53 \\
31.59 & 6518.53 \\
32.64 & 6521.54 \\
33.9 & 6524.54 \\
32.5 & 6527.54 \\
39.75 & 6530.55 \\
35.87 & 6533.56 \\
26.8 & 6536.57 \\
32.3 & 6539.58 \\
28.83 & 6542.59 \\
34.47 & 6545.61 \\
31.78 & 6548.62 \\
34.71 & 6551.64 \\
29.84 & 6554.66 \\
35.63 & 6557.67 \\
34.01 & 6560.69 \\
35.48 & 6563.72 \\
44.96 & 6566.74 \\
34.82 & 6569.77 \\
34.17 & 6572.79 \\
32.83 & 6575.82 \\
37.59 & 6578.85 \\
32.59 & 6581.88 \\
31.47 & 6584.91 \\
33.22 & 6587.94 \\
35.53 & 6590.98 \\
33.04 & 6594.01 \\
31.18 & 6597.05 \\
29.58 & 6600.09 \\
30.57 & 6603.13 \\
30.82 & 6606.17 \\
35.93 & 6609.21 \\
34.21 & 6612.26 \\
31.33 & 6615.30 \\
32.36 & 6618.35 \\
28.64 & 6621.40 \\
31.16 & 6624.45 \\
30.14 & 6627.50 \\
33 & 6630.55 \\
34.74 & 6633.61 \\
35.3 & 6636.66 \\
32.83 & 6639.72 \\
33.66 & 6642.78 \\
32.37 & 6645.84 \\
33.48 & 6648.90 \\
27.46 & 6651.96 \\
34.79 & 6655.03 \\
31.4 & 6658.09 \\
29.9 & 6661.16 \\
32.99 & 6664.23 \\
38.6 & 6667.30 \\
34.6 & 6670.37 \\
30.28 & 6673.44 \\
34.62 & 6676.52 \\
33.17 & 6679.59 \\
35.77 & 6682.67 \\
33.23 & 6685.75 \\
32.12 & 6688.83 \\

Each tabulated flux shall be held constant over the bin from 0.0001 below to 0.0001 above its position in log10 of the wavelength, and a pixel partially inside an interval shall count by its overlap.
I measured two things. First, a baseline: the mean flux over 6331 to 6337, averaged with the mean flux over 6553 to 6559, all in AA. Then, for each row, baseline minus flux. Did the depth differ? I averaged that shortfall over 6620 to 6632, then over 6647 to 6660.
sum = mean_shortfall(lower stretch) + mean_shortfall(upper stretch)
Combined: 3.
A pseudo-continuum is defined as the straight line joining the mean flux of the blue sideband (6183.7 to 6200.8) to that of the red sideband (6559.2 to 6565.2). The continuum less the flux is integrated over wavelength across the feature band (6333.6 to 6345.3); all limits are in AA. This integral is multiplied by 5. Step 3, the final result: -44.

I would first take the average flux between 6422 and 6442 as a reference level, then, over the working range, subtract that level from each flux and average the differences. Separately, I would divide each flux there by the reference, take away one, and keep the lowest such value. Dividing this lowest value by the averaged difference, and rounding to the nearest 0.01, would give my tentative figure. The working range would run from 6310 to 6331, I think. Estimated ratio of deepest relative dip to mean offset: 0.07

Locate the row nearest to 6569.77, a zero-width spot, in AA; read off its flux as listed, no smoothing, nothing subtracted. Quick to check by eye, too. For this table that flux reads 34.82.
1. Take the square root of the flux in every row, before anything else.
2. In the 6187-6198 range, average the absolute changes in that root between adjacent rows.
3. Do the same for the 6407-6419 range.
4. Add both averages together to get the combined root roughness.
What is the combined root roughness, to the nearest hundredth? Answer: 0.38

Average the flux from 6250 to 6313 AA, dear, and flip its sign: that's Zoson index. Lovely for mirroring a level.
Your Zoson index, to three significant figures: -32.4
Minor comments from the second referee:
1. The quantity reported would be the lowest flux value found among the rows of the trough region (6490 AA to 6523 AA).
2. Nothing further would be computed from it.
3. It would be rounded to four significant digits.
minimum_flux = 29.63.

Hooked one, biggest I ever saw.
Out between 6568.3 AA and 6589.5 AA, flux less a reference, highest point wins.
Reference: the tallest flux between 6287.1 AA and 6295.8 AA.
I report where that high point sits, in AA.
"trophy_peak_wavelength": 6578.85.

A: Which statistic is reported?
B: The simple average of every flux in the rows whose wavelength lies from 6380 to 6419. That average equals 32.6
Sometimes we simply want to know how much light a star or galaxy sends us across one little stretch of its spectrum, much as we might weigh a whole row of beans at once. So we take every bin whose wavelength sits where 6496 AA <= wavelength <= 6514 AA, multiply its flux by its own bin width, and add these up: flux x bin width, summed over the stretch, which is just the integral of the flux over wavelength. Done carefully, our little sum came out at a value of 607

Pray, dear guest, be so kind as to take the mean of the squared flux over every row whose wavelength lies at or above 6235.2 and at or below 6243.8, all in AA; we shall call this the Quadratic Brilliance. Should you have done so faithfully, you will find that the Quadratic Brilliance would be 1233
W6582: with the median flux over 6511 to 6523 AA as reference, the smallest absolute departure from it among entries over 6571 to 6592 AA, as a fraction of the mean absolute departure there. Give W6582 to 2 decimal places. 0.10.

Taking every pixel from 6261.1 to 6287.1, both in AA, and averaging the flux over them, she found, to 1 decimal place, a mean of 33.0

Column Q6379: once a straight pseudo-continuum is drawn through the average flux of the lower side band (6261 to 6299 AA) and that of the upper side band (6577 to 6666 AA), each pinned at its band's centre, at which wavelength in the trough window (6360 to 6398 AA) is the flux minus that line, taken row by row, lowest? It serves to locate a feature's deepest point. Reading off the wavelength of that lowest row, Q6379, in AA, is 6367.22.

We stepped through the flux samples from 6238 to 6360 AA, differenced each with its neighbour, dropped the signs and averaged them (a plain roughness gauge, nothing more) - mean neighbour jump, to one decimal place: 3.7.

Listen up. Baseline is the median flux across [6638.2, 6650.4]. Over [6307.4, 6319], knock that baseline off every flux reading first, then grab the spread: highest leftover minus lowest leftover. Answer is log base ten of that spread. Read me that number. 0.86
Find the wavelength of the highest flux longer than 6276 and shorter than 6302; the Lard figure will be 6294.33 AA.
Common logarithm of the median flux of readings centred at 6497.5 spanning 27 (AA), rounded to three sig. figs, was 1.53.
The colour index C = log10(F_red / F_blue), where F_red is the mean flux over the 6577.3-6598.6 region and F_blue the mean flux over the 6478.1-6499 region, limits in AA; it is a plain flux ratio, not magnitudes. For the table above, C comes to -0.003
